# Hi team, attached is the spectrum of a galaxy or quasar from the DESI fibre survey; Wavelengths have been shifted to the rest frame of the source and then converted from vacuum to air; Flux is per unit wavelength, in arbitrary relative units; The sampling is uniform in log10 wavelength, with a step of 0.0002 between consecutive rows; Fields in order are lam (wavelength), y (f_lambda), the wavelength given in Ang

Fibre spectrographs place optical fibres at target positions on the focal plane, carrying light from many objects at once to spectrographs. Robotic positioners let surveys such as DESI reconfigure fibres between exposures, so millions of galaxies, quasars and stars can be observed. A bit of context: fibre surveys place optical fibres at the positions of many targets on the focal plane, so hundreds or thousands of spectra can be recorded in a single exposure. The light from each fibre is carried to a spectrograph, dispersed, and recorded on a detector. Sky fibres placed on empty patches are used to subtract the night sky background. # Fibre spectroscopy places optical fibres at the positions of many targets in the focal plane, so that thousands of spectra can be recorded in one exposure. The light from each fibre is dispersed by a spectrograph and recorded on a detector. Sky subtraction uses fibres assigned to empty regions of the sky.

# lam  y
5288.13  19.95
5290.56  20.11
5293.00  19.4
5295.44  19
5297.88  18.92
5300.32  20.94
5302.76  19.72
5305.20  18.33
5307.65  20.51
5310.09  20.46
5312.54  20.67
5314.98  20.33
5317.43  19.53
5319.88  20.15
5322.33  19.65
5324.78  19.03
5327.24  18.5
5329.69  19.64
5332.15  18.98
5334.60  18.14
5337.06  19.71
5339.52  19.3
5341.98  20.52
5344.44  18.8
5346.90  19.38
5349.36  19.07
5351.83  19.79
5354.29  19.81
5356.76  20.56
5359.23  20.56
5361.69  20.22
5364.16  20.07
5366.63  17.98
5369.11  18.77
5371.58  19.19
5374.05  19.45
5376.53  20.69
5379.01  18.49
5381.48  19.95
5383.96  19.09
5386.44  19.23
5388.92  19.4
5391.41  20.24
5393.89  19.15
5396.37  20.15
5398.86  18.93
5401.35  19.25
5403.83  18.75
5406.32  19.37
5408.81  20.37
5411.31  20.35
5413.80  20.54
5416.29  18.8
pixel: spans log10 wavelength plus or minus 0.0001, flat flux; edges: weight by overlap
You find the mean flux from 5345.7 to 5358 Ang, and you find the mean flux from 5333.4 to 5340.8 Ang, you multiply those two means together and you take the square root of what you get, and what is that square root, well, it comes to 19.4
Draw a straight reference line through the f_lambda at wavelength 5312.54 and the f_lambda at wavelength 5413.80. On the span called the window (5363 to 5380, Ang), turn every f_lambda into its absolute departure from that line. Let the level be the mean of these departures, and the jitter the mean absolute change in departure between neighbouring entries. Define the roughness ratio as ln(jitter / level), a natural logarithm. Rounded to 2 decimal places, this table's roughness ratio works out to -0.23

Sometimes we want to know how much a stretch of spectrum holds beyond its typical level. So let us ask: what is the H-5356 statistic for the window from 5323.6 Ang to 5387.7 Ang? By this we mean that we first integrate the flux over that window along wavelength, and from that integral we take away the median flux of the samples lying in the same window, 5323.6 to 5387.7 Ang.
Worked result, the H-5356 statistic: 1226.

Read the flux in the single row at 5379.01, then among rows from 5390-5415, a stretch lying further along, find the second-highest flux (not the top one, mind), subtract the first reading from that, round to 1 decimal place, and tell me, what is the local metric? 1.9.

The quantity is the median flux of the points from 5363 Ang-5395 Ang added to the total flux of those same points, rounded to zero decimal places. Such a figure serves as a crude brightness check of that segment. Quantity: 271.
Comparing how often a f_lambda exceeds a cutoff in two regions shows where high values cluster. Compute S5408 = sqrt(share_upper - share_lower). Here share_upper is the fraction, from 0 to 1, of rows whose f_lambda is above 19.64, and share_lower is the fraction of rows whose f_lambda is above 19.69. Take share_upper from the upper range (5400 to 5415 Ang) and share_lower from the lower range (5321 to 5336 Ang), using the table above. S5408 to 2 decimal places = 0.71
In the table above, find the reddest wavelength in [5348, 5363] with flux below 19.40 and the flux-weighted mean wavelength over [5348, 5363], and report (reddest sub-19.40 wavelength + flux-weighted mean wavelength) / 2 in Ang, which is 5352.5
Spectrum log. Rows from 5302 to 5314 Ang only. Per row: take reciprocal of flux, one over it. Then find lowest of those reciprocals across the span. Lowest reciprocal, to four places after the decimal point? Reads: 0.0484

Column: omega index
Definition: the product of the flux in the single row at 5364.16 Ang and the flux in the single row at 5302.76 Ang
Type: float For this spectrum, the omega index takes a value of 396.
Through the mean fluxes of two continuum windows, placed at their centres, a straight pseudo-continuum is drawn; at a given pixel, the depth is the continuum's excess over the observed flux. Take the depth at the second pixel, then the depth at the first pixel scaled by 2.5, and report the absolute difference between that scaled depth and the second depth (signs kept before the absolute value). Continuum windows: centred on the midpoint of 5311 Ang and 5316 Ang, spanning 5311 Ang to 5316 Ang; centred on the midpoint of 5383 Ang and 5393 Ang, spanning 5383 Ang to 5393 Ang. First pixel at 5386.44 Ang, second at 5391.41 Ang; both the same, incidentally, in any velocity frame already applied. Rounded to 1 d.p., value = 1.5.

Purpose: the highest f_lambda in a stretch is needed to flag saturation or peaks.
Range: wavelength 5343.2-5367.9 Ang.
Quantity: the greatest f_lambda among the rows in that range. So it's 20.56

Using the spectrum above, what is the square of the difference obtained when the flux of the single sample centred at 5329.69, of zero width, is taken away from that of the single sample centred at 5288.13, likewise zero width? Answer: 0.1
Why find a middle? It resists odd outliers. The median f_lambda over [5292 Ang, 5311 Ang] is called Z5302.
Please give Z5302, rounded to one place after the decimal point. 19.6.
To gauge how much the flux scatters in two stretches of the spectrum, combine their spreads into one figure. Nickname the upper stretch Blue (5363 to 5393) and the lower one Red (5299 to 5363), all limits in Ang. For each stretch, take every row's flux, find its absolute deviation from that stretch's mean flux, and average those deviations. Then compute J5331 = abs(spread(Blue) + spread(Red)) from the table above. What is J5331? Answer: 1.21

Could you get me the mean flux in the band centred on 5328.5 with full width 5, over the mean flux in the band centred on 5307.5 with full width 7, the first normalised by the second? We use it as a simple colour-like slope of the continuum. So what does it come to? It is 0.96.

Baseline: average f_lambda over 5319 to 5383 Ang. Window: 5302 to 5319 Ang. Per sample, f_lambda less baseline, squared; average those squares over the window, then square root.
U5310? 0.89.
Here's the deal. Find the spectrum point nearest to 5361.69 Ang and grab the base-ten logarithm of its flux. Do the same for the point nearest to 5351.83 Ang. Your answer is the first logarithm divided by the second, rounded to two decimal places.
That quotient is 1.01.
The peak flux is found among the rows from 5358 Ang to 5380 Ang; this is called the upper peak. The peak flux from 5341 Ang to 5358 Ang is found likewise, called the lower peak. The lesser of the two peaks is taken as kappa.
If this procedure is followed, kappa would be 20.6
